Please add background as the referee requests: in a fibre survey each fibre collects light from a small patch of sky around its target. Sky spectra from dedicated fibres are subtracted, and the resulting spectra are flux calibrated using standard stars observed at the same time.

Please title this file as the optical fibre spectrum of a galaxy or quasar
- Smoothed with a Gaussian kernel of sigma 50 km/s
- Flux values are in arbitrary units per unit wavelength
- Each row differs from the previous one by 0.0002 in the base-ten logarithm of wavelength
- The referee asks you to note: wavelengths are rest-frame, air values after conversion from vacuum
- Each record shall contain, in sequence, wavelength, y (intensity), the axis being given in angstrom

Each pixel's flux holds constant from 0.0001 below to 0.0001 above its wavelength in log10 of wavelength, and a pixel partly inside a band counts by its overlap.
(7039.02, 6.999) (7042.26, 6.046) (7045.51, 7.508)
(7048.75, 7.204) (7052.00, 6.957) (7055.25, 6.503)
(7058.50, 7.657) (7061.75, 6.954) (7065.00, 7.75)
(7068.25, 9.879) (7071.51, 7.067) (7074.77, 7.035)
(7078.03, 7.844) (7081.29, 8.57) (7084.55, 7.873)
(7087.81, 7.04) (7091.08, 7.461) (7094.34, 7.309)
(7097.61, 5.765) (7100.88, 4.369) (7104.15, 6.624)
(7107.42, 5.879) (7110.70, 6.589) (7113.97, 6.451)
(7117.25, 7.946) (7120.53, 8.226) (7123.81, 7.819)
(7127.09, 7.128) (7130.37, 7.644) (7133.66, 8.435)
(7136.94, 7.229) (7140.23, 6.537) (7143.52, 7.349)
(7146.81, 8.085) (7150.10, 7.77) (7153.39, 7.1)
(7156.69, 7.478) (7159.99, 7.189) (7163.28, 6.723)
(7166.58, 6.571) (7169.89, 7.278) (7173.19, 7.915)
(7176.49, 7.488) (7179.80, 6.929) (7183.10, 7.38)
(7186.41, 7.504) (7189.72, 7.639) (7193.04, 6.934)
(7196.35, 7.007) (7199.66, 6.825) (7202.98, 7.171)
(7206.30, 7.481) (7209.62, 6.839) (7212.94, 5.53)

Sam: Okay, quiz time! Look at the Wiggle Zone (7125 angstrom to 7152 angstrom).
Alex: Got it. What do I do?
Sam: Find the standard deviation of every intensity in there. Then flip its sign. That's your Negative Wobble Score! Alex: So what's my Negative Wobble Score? -0.6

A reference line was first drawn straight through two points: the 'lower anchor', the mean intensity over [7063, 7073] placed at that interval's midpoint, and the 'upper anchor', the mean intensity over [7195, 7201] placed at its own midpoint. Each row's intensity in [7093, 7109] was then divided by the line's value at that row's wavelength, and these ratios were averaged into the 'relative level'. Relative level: 0.76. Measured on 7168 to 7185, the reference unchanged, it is 1.04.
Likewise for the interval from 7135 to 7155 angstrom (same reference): 0.99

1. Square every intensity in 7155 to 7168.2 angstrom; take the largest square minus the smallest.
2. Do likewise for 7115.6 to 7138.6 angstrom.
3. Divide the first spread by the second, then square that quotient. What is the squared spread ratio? 0.4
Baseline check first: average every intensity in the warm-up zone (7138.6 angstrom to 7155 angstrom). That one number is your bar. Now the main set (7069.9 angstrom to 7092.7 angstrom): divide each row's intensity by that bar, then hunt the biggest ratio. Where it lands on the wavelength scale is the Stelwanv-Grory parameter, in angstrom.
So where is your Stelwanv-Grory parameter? 7081.29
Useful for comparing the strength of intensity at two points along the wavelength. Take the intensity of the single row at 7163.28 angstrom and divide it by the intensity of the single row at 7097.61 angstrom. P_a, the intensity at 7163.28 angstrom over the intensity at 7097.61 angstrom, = 1.17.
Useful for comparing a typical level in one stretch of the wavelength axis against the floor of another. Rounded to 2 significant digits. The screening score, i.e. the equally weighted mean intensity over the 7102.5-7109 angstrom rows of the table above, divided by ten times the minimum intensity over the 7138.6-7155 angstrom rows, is 0.096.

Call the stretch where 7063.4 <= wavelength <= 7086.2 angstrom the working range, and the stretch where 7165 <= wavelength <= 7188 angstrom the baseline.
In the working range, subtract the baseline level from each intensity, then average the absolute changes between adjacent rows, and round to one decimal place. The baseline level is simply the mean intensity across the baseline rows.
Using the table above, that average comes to 1.2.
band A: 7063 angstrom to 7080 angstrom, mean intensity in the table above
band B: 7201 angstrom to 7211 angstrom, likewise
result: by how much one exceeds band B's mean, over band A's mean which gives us -0.78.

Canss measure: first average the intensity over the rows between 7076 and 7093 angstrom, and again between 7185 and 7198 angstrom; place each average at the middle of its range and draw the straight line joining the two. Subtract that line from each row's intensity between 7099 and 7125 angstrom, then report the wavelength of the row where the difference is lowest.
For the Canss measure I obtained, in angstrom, 7100.88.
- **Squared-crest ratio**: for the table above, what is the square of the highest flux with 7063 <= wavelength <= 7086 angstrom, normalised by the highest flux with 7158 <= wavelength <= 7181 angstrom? 12.3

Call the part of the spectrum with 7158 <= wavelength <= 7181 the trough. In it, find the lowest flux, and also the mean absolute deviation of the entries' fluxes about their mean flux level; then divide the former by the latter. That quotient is 18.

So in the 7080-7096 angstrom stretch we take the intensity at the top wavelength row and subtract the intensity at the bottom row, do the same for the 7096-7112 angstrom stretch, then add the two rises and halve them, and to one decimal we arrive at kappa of -0.2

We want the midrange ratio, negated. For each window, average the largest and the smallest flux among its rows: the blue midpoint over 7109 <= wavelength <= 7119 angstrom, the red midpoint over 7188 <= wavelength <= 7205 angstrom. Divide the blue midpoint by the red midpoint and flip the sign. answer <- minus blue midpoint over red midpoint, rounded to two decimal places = -1.00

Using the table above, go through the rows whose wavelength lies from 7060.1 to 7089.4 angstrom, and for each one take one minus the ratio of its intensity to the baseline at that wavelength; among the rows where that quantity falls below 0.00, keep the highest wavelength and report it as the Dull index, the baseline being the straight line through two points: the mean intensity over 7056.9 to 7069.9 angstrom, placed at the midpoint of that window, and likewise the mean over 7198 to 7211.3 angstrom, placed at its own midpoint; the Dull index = 7081.29 angstrom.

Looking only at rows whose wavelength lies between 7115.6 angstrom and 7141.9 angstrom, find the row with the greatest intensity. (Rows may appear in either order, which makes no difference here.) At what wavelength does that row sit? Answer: 7133.66 angstrom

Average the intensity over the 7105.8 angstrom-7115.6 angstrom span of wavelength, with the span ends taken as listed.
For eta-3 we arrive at 6.31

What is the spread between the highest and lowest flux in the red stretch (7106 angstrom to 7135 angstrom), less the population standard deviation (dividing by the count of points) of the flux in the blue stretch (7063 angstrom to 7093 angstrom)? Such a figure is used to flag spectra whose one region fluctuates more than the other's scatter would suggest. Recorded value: 1.7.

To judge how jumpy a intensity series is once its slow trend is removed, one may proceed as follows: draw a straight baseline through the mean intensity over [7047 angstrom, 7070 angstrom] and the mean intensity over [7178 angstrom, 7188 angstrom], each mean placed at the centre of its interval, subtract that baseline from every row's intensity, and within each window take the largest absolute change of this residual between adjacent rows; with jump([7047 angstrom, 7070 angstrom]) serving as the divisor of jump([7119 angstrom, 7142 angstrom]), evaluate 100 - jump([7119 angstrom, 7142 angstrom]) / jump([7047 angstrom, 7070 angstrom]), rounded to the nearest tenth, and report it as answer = 99.4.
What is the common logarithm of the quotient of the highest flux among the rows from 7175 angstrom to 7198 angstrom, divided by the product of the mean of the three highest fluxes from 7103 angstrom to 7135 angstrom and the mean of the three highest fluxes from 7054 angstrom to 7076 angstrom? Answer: -0.957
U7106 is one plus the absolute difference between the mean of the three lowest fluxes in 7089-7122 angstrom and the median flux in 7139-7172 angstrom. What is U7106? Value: 2.90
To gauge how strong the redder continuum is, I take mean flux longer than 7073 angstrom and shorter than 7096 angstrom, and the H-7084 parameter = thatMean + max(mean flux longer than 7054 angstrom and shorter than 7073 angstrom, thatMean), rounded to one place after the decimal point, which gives 15.2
